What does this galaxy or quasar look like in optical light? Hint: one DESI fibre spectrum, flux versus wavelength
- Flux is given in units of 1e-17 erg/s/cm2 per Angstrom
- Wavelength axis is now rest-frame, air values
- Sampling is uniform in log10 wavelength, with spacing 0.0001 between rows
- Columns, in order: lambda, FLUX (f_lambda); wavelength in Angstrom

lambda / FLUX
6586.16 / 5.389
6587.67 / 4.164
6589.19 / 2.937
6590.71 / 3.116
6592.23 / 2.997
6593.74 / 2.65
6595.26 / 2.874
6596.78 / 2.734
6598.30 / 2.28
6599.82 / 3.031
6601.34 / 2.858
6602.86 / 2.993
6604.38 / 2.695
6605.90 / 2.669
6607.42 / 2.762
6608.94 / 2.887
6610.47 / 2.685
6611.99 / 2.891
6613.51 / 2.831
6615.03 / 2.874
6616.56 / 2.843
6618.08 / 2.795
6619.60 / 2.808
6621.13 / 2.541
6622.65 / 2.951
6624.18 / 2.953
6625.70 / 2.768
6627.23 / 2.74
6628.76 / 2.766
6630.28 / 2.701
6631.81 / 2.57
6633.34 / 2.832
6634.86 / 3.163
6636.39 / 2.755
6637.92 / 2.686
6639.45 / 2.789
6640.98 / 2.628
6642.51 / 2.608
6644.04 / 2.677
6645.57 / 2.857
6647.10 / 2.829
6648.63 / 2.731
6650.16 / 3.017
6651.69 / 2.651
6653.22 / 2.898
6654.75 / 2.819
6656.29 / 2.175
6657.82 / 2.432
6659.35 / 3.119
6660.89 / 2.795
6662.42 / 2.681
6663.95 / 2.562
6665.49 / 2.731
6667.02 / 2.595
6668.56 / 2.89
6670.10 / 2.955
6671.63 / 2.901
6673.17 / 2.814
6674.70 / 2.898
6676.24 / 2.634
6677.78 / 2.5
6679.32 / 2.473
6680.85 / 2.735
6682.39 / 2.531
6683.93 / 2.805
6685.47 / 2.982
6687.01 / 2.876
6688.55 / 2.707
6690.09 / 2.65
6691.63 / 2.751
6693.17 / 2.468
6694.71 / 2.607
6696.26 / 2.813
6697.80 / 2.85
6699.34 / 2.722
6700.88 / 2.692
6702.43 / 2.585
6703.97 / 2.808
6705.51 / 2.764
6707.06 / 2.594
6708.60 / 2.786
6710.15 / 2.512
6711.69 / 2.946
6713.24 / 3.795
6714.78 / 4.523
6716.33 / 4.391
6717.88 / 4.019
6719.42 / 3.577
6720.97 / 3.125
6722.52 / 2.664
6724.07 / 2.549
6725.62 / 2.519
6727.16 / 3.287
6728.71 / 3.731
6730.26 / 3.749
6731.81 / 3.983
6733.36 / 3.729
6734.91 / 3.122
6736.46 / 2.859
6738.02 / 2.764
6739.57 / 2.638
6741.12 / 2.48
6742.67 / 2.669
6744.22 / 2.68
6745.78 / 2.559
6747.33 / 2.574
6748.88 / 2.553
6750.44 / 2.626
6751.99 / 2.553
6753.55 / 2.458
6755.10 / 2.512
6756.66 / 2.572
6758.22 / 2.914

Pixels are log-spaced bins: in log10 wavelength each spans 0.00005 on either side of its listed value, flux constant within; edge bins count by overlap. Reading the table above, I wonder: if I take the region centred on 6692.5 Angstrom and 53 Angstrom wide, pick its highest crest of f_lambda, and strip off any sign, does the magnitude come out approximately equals 4.52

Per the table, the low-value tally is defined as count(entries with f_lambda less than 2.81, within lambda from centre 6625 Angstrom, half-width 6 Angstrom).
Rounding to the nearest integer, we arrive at 6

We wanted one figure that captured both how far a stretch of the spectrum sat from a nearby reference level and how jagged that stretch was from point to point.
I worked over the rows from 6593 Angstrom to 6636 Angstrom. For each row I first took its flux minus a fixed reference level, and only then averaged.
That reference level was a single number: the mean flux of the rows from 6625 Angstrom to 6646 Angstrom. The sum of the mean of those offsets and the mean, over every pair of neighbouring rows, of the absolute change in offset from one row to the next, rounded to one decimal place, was 0.2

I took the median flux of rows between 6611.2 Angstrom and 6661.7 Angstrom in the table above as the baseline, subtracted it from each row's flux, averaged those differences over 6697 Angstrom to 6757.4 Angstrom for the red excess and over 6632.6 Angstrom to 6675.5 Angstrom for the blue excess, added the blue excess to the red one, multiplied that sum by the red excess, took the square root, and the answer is 0.178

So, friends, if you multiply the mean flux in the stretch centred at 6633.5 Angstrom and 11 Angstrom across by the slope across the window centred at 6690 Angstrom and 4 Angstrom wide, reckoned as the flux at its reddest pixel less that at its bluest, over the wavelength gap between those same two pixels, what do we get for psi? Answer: 0.04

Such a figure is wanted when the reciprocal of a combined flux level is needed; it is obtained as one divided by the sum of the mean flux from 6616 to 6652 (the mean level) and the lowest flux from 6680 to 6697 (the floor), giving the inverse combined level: 0.191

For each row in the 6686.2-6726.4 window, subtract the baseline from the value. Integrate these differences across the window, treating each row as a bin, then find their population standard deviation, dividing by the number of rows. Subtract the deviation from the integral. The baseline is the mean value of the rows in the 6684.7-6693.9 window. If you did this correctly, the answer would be 8.8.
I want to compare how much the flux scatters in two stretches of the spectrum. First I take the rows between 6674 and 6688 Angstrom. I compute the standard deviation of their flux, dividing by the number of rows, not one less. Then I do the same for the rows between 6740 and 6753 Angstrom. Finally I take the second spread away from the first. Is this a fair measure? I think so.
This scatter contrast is 0.11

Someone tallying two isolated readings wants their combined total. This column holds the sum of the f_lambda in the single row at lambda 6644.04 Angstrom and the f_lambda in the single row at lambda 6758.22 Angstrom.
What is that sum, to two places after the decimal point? 5.59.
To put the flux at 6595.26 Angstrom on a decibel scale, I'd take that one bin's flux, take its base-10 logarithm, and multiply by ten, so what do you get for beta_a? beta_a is 4.58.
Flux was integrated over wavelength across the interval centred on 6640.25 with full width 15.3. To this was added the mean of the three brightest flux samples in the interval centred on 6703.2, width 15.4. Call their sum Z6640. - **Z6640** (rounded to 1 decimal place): 45.4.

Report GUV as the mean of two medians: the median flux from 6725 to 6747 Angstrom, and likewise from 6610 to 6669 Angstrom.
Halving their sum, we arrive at 2.79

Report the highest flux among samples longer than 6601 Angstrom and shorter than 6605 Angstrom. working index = 2.993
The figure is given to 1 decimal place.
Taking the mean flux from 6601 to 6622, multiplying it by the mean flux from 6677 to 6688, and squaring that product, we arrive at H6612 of 57.0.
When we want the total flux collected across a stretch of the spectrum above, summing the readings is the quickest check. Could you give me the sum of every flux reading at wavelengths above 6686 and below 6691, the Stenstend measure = 8.23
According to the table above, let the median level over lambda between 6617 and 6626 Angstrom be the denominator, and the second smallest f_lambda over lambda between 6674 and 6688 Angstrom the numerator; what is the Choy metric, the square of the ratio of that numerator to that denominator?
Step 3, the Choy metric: 0.80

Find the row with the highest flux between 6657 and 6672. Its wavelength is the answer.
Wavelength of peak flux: 6659.35 Angstrom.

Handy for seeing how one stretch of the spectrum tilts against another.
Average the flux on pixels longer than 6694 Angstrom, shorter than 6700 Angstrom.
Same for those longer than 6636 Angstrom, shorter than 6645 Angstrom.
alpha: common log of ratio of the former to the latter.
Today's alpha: 0.009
